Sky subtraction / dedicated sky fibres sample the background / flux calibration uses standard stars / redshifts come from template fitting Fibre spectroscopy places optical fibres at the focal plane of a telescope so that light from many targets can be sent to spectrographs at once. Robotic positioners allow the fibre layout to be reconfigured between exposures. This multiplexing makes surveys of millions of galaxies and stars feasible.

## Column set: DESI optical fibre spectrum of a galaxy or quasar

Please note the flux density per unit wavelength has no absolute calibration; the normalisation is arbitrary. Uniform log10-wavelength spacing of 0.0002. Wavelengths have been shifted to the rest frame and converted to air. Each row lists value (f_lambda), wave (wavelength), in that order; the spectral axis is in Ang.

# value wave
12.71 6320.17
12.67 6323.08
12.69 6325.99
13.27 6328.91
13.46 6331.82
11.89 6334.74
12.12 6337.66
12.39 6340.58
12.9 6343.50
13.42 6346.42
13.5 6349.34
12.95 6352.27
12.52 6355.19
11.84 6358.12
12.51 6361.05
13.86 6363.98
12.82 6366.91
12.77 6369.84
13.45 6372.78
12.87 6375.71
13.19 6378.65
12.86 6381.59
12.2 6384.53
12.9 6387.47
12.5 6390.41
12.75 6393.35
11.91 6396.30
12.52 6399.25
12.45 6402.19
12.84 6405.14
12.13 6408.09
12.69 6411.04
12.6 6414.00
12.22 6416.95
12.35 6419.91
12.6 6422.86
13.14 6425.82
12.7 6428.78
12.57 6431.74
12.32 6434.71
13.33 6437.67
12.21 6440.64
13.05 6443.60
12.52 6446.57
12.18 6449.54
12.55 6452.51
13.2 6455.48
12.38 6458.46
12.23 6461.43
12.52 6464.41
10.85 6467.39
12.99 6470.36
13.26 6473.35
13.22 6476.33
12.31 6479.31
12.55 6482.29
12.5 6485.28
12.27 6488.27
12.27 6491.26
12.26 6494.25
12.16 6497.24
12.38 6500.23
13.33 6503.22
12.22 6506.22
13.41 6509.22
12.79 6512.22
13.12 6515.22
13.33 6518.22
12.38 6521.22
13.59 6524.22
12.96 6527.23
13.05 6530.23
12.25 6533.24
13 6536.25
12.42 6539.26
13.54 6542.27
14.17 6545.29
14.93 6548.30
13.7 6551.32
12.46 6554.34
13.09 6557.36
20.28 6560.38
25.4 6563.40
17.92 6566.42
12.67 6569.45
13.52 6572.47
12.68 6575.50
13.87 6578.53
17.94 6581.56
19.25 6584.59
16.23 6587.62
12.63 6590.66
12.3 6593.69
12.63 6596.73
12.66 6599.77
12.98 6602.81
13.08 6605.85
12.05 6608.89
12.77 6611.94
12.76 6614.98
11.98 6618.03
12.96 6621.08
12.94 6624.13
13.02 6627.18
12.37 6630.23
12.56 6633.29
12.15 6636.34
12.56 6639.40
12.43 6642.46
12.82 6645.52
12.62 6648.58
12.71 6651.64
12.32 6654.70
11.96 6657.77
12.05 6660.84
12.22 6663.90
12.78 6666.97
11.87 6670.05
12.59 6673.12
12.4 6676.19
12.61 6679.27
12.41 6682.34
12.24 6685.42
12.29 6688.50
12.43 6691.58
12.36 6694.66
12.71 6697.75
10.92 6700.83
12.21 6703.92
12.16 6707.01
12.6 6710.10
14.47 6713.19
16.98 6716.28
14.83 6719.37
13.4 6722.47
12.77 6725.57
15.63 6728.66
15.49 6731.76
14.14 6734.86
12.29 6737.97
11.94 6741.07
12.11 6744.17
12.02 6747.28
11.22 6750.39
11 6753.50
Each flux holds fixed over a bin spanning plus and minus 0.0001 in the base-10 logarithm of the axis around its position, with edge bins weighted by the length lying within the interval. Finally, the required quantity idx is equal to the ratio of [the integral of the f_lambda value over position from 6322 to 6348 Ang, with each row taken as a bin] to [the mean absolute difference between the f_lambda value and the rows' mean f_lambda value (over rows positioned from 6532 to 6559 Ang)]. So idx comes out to 466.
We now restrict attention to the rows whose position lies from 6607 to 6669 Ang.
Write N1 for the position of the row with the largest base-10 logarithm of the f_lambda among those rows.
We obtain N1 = 6627.18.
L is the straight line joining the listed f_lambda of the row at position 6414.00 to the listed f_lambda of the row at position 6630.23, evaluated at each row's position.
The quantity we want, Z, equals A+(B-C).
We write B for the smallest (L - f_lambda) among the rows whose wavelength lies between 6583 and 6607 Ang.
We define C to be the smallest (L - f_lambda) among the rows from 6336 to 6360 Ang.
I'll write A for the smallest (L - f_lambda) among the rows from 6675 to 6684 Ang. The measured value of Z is -6.3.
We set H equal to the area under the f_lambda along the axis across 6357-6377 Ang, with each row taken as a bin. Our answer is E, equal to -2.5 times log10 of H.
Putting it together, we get -6.0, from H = 258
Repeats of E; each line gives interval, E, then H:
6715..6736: -6.2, 309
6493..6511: -5.9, 227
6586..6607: -6.1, 278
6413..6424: -5.3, 137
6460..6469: -5.1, 107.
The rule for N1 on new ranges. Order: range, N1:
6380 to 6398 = 6387.47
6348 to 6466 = 6363.98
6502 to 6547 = 6545.29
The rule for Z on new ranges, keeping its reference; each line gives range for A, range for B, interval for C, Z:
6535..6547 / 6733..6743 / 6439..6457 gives -2.9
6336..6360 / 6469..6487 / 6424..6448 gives -0.8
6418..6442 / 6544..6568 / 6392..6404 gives -13.6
